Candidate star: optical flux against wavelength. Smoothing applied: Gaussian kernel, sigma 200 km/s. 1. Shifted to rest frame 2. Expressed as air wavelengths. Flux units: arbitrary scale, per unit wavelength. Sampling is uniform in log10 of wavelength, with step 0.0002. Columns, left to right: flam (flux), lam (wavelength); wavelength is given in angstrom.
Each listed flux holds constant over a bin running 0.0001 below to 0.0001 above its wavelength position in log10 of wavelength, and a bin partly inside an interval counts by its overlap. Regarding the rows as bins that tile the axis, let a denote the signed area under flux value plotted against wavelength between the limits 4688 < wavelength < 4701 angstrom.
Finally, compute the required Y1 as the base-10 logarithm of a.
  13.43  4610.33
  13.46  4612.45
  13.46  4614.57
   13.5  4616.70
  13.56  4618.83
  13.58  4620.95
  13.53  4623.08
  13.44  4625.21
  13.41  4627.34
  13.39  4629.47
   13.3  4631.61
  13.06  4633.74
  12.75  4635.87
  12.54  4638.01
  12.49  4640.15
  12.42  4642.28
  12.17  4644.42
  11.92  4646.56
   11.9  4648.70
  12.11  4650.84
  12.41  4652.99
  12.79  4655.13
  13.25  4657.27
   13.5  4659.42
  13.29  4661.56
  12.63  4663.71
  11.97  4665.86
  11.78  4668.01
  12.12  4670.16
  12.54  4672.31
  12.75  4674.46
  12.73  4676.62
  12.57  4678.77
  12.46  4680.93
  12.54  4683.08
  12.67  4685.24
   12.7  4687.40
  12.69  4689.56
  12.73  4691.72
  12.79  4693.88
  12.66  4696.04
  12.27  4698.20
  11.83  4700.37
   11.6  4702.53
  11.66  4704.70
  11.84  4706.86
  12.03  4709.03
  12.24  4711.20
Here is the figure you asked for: 2.212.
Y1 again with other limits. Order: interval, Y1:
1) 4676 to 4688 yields 2.180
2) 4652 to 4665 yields 2.227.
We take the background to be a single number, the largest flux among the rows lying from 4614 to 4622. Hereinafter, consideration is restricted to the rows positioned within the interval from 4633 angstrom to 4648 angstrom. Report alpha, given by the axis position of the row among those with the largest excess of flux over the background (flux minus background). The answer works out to 4633.74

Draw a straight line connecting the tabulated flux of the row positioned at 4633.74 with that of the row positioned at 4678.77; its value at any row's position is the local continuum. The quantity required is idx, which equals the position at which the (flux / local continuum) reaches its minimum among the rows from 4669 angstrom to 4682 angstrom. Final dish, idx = 4670.16 angstrom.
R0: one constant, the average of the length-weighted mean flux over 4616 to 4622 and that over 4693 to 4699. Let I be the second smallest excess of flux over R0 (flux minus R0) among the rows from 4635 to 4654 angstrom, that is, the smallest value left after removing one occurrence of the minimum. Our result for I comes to -1.2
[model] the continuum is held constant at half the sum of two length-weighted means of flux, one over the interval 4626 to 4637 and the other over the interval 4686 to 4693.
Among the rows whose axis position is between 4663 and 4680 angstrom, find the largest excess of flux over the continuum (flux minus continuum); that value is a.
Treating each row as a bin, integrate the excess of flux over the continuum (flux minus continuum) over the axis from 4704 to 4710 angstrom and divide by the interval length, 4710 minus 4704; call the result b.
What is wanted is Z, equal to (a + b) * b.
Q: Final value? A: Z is 1.41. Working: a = -0.19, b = -1.09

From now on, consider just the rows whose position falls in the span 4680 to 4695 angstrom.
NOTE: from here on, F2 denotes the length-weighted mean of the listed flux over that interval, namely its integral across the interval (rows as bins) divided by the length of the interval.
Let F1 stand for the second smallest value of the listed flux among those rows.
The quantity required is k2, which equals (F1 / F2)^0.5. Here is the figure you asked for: 0.995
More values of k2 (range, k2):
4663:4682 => 0.983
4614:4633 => 0.998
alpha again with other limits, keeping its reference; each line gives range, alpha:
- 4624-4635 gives 4625.21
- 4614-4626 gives 4620.95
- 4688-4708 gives 4693.88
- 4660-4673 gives 4661.56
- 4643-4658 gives 4657.27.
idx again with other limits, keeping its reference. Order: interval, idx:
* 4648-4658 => 4648.70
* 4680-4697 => 4680.93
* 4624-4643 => 4642.28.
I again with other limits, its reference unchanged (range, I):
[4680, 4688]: -0.5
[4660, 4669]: -1.1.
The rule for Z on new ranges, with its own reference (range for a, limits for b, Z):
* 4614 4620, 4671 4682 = -0.09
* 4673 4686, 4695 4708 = 1.13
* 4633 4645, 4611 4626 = 0.38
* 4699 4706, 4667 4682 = 0.85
